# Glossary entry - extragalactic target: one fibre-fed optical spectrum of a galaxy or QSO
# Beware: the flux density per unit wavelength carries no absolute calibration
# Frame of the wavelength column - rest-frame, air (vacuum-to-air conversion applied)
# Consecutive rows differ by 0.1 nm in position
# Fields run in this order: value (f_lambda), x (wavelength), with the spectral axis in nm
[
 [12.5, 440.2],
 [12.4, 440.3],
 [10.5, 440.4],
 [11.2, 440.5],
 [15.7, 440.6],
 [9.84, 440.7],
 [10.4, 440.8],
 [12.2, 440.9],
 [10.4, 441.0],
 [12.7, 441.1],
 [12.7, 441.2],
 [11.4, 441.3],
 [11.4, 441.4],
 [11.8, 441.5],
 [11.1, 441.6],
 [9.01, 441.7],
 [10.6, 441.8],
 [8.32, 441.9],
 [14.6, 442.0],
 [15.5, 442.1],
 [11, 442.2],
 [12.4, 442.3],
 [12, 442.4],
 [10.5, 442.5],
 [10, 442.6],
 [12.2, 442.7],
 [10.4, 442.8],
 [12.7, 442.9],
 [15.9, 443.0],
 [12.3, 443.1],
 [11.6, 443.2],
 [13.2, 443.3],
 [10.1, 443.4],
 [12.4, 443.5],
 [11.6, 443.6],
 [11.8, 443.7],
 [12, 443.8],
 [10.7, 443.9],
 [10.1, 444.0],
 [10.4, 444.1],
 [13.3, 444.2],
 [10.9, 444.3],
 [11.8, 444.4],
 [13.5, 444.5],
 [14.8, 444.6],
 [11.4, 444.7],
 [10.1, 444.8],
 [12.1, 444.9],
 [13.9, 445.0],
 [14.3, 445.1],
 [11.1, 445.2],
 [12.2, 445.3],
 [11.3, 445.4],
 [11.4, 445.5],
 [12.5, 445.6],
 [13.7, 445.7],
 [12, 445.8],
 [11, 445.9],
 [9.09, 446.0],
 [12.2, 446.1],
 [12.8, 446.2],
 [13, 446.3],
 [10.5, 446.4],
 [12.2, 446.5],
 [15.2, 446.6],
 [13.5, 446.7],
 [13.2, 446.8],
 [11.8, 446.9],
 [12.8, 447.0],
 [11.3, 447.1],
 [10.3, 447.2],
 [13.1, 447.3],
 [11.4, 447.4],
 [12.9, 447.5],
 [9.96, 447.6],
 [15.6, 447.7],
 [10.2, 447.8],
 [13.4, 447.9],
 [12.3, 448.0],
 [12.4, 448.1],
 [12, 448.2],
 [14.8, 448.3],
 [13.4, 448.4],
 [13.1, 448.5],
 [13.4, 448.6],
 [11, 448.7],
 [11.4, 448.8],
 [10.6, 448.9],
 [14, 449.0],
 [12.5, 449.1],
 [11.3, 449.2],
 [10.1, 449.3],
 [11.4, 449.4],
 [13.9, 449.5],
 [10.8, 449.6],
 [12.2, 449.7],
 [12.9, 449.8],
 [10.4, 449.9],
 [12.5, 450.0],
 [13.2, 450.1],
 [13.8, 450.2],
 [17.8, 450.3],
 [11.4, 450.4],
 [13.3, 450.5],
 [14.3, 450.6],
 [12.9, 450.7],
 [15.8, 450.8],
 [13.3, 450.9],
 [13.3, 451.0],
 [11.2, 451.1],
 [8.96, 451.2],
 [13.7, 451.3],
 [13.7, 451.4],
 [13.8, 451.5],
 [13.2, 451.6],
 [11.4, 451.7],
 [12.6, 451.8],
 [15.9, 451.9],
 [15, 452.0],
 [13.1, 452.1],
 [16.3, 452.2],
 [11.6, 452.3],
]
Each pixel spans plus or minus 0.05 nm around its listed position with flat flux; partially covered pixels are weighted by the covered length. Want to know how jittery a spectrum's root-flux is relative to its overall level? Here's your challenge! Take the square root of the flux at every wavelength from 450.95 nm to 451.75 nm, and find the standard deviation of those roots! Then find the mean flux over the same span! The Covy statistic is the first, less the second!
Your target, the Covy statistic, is -12.2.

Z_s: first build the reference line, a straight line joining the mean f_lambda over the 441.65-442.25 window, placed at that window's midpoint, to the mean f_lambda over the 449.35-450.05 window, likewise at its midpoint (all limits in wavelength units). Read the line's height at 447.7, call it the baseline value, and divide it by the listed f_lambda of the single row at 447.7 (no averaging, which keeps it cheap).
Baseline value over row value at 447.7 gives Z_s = 0.76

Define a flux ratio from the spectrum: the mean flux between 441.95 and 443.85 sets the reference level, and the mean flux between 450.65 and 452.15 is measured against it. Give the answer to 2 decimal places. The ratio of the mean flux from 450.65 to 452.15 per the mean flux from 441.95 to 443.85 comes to 1.08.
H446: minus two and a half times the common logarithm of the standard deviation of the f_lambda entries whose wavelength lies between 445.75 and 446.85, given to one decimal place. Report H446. -0.5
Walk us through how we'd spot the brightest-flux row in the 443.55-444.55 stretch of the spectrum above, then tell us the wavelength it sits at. 444.5 nm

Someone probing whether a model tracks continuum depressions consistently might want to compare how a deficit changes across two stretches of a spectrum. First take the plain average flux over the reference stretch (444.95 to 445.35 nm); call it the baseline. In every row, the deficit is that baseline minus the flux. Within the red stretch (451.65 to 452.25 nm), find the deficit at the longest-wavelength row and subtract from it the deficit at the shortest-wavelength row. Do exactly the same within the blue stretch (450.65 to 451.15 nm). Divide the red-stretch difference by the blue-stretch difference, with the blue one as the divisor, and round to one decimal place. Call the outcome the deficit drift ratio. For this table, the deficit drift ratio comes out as -2.9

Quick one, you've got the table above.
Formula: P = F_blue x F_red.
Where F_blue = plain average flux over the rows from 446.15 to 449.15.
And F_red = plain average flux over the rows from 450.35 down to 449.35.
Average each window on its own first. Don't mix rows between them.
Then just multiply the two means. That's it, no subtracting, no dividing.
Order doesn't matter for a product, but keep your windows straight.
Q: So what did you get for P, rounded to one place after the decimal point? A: 160.7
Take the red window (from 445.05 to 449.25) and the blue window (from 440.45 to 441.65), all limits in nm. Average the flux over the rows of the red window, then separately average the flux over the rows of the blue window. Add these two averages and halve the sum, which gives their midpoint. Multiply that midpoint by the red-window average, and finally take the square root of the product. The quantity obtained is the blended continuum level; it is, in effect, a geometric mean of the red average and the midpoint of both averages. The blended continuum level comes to 12.2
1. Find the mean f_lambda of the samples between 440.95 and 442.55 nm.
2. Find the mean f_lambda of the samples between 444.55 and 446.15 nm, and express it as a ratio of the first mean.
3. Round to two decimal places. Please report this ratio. 1.04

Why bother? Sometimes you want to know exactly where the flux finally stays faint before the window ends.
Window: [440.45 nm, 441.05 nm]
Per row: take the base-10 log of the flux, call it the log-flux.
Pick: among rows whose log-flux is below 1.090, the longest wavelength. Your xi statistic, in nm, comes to 441.0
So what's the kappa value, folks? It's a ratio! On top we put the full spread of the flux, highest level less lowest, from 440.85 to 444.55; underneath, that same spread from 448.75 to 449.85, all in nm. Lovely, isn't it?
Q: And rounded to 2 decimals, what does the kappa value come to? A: 1.94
